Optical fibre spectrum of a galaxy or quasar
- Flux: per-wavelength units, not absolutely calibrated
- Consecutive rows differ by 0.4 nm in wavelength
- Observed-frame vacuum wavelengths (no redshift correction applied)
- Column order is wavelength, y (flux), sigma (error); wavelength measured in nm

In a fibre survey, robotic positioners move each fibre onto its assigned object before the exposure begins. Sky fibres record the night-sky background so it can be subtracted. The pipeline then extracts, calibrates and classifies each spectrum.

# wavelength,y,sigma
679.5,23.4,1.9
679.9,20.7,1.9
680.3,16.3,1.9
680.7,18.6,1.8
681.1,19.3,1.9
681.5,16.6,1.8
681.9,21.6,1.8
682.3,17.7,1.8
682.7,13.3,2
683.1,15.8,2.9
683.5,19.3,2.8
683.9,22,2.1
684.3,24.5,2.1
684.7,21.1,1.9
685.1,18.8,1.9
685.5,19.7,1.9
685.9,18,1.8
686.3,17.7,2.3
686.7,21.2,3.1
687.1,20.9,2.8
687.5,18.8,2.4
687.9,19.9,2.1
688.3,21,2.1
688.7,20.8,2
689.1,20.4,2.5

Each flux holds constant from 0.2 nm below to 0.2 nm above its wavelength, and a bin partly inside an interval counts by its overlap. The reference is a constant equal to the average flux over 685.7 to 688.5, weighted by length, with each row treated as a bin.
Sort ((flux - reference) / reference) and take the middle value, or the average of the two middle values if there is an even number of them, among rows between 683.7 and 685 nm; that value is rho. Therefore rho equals 0.12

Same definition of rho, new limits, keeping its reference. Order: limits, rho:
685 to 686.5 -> -0.06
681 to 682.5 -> -0.06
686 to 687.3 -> 0.06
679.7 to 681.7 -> -0.05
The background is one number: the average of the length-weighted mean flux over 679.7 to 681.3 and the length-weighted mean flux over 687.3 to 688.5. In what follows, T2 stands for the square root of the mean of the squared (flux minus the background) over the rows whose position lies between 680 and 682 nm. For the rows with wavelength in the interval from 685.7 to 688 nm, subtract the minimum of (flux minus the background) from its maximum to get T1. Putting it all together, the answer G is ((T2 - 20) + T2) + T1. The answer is -12.3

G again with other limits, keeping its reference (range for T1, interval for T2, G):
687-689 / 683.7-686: -12.7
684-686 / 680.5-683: -7.6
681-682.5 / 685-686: -13.3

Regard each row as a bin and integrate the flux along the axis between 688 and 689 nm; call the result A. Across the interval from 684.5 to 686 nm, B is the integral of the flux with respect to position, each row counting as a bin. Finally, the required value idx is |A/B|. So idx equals 0.7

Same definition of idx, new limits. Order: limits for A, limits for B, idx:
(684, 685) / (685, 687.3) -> 0.5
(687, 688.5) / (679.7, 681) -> 1.2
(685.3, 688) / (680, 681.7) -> 1.7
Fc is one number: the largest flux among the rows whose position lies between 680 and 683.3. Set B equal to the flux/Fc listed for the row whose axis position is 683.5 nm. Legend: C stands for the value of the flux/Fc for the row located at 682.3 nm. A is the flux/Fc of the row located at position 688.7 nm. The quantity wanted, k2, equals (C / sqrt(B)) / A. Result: 0.90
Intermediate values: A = 0.96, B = 0.89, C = 0.82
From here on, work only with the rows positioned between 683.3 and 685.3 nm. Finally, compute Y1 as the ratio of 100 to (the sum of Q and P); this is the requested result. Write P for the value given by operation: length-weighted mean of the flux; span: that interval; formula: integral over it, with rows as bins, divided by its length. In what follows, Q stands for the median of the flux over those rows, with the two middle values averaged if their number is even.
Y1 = 2.37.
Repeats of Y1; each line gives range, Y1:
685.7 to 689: 2.49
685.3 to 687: 2.62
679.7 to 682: 2.65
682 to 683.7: 2.98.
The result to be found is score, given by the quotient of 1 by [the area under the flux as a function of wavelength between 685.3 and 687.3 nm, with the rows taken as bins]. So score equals 0.0256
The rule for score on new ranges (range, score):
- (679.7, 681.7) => 0.0273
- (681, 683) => 0.0285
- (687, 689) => 0.0247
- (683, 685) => 0.0242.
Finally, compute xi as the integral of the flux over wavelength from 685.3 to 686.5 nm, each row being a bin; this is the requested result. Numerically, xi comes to 22.2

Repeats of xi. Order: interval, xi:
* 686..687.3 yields 25.7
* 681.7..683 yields 22.6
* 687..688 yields 19.8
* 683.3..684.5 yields 26.3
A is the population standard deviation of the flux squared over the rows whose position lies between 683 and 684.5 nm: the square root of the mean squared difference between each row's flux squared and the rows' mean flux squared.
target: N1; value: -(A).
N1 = -130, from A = 130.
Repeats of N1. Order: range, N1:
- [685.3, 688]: -49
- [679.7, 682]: -74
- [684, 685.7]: -94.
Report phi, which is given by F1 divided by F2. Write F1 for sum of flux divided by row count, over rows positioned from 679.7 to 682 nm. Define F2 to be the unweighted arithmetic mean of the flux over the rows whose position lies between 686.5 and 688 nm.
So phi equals 0.93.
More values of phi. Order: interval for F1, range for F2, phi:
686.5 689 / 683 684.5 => 1.00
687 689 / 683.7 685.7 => 0.96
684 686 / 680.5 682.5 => 1.09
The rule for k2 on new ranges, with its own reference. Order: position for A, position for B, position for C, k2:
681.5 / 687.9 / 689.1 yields 1.28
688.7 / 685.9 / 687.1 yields 1.10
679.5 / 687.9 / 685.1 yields 0.84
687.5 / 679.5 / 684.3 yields 1.25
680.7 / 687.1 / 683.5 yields 1.05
